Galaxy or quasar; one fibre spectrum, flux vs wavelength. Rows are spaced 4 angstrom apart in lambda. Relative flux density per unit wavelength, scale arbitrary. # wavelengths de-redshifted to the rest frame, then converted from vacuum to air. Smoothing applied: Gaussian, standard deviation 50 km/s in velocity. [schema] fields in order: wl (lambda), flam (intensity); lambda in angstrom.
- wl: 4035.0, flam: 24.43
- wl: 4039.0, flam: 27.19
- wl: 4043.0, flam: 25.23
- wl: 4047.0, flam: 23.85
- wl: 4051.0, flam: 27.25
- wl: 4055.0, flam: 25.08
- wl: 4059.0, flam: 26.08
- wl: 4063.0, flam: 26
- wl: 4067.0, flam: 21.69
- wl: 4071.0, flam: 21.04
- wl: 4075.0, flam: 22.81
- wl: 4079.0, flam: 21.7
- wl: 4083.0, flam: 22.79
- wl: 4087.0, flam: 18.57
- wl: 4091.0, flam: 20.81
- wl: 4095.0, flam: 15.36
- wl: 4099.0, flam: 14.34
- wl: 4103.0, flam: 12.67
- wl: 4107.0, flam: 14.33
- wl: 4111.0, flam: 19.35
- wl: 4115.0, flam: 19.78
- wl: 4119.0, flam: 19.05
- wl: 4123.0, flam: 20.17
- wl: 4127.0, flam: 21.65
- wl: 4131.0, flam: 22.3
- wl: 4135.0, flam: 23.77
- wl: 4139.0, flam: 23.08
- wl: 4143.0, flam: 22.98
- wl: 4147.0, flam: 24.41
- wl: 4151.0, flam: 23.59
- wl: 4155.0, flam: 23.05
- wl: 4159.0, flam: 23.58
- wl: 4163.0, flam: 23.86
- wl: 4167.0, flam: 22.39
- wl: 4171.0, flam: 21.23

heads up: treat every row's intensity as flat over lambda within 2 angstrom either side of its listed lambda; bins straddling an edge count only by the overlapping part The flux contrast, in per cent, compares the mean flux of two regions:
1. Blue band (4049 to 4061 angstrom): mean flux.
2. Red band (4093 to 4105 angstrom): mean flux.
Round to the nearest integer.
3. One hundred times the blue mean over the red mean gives 185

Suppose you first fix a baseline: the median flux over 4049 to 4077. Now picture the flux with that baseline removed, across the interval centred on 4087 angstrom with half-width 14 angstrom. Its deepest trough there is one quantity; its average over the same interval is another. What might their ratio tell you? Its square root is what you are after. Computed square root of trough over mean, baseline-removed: 1.39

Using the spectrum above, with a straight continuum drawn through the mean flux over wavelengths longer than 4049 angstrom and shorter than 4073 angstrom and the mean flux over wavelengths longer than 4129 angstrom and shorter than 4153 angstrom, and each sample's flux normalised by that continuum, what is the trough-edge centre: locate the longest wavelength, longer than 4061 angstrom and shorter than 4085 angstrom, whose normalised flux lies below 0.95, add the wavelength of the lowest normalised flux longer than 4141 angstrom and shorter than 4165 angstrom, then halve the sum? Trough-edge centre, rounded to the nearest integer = 4113 angstrom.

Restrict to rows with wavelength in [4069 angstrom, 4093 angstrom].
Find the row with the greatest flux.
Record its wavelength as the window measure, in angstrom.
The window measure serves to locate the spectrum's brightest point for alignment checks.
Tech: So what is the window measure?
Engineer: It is 4075.0 angstrom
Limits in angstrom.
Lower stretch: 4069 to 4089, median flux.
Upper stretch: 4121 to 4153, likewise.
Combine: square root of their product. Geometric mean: 22.4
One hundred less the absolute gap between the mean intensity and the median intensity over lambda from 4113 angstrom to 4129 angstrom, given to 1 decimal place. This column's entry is 99.8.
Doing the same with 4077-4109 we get 99.4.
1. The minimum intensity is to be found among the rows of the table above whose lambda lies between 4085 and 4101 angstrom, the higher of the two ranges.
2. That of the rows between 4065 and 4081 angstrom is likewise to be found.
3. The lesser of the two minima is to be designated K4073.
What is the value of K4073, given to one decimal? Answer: 14.3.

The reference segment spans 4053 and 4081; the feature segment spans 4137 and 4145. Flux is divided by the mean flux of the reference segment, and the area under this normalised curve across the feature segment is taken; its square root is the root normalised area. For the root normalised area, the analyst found 2.80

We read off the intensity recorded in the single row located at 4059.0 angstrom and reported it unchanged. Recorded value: 26.08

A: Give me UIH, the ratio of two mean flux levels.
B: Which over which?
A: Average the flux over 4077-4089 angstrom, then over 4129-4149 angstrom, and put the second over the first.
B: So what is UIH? 1.1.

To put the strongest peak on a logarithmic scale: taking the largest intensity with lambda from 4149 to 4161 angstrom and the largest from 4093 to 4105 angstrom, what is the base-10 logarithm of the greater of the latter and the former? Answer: 1.37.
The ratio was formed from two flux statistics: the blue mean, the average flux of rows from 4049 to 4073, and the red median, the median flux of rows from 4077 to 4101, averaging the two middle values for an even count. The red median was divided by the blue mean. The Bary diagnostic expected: 0.80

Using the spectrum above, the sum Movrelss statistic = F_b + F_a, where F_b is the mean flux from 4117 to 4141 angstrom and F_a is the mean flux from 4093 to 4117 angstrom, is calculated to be 38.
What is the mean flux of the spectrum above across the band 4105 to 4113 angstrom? 16.8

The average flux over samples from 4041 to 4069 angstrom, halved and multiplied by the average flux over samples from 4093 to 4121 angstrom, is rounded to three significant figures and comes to 205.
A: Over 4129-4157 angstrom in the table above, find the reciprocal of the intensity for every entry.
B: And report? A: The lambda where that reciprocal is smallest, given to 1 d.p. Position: 4147.0 angstrom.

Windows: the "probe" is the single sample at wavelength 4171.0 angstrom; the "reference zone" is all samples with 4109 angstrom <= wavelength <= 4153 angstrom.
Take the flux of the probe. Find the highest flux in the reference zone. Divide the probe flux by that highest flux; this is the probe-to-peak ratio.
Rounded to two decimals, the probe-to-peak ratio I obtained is 0.87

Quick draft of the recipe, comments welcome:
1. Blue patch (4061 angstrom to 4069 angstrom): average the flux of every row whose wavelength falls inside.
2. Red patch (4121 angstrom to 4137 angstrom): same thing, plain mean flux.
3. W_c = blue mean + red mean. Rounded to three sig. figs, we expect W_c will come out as 45.8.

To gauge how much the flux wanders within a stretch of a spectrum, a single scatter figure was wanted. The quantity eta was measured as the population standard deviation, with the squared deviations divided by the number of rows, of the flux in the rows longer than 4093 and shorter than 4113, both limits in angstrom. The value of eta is 2.24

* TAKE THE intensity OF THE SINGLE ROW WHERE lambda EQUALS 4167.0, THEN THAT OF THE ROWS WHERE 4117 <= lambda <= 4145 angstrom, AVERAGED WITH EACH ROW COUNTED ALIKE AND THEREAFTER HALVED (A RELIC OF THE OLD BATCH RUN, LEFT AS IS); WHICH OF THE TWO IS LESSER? 11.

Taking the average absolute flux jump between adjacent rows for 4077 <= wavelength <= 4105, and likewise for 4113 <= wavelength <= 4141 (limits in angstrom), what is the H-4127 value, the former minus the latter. 1.6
